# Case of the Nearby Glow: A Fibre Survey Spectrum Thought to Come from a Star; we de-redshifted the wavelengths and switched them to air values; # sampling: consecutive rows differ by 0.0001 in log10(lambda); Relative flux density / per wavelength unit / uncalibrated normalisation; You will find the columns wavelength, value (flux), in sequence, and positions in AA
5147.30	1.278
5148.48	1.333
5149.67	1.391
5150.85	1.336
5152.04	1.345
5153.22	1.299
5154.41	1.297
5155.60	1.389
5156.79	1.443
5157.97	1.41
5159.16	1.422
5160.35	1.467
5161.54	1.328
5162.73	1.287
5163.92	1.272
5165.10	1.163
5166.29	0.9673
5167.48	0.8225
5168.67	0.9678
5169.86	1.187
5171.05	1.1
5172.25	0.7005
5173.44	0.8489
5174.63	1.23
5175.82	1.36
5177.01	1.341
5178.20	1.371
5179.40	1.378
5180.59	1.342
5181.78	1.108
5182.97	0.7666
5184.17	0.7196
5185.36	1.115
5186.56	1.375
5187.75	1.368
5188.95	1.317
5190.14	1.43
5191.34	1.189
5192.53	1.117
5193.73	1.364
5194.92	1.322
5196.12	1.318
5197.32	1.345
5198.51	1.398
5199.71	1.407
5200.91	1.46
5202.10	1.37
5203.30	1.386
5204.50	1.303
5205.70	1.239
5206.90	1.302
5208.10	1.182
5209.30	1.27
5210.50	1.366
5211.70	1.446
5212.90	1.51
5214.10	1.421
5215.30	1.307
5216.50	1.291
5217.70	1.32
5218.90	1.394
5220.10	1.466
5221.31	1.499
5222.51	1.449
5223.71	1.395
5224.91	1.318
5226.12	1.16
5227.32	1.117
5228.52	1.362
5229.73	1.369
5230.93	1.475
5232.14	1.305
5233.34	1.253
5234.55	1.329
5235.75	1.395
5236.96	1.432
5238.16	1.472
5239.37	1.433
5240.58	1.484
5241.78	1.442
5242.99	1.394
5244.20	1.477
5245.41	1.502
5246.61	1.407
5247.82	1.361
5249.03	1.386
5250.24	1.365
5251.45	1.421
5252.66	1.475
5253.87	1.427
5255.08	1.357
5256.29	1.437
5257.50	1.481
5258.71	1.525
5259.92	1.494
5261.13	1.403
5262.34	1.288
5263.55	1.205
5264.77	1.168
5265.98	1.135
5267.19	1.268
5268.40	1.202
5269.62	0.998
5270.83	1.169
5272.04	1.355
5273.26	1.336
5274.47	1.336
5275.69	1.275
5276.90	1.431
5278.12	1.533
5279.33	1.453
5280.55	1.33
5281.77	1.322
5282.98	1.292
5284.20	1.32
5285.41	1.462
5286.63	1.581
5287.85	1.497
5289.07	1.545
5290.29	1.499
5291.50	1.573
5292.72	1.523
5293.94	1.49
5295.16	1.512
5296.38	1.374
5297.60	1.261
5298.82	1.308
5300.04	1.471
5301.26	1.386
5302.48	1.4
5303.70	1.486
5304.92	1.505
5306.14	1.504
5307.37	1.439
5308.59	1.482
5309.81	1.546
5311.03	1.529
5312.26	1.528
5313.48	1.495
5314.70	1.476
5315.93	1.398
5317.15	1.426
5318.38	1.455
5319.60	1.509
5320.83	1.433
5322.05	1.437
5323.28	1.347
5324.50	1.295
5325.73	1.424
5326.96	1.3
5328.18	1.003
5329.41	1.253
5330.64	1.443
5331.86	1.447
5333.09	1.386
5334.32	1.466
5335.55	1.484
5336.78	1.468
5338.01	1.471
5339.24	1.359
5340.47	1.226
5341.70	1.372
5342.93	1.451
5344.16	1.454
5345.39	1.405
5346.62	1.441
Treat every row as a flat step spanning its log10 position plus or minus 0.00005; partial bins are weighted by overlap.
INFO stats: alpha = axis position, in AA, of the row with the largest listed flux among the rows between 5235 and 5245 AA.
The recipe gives 5240.58 AA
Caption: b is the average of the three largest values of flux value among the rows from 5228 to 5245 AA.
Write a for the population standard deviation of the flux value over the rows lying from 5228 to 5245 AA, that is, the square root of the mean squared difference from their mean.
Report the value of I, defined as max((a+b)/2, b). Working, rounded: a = 0.069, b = 1.48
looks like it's 1.48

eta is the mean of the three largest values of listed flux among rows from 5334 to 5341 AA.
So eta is 1.47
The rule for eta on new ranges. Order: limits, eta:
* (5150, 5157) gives 1.39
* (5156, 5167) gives 1.44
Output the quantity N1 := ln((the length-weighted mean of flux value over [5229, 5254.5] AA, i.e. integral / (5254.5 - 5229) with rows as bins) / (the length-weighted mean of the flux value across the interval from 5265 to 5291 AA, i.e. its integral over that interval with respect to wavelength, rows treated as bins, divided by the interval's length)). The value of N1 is 0.04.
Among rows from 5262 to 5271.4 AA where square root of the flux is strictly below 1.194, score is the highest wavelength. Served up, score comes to 5270.83 AA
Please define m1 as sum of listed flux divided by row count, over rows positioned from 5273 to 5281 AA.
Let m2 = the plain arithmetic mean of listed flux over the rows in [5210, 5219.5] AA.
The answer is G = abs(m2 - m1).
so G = 0.003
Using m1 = 1.38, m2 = 1.38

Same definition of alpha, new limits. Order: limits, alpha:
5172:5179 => 5178.20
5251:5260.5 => 5258.71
